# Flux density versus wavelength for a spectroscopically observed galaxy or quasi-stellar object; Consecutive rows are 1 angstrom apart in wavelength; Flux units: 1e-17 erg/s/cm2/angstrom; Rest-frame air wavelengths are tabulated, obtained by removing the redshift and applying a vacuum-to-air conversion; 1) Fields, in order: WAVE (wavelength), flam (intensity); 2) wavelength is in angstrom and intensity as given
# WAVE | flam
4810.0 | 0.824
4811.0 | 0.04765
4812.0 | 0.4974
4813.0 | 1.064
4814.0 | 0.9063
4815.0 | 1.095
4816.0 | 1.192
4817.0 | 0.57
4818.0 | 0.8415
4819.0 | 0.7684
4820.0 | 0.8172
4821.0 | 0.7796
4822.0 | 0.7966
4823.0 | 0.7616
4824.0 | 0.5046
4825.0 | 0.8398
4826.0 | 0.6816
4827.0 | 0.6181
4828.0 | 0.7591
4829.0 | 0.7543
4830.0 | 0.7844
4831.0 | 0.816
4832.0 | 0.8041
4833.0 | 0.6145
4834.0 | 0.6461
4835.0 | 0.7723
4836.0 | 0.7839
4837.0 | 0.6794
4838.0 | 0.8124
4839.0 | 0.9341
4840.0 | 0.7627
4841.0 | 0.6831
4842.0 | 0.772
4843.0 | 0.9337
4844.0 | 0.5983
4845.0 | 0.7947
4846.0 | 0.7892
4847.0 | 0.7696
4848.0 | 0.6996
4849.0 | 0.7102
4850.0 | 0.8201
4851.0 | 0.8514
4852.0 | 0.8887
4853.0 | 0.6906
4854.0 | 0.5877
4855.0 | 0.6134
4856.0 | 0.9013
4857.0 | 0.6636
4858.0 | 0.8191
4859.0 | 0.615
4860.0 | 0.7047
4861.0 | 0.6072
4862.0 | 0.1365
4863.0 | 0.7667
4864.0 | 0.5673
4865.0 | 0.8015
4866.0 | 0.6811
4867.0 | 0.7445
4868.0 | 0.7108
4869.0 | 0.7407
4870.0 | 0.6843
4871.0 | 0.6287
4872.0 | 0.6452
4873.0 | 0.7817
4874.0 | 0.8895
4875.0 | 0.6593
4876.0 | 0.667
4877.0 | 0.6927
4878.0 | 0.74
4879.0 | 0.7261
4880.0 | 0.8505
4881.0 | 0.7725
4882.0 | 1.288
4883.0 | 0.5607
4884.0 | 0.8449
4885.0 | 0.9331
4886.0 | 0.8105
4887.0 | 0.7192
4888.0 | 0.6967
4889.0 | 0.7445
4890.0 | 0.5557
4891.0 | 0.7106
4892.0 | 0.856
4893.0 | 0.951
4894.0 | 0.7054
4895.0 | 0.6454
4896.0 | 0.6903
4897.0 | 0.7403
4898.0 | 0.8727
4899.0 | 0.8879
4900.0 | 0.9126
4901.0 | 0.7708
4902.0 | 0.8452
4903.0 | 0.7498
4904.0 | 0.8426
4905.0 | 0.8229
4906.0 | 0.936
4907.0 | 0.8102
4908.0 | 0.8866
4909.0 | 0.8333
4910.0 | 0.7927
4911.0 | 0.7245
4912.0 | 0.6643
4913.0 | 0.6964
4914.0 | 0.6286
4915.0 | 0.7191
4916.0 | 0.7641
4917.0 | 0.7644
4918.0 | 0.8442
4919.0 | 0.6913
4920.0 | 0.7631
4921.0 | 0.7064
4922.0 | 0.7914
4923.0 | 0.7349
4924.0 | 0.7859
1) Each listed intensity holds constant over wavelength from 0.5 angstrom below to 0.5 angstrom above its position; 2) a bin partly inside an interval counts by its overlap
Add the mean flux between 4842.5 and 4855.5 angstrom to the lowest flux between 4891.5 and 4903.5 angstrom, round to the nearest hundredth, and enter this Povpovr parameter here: 1.40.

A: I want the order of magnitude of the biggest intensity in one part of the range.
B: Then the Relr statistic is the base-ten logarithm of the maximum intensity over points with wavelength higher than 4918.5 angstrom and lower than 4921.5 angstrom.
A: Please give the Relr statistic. -0.12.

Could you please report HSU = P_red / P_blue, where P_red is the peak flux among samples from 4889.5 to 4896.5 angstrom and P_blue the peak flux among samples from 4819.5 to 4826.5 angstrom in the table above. 1.13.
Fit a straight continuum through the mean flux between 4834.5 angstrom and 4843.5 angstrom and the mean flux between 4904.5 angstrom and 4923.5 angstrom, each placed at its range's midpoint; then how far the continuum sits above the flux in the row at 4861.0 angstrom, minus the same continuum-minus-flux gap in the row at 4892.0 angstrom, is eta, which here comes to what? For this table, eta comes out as 0.26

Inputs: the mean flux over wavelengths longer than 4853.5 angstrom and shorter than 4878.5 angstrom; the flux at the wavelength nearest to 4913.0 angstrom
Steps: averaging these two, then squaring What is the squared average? 0.475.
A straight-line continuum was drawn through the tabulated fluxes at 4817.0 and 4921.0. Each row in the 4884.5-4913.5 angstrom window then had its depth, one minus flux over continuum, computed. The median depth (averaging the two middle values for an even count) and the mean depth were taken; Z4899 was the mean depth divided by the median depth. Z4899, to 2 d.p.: 1.10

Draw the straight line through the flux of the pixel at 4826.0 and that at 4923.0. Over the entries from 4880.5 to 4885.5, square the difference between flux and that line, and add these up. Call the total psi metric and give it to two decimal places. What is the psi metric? 0.42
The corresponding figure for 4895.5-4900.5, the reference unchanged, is 0.09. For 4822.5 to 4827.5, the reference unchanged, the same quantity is 0.07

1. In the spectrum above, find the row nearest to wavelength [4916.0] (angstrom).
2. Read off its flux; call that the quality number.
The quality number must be 0.7641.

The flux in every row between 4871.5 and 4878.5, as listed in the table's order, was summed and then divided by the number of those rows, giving 0.73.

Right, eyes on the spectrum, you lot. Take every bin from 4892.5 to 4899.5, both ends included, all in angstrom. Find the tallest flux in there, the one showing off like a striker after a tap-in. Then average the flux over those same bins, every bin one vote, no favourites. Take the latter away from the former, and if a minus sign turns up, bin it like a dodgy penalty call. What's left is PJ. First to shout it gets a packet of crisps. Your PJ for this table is 0.17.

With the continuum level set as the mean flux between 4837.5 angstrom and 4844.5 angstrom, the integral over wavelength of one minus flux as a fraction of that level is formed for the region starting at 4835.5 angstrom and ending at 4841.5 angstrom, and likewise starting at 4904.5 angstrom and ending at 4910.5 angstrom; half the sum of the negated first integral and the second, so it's -0.3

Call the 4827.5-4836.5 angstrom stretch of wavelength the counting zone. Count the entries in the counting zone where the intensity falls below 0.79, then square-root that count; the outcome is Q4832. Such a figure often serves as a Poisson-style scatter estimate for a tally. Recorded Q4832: 2.65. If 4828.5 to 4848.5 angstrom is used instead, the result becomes 3.74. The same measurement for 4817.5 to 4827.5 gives 2.45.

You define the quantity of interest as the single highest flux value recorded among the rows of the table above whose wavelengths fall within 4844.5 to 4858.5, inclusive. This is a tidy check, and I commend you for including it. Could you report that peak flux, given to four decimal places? 0.9013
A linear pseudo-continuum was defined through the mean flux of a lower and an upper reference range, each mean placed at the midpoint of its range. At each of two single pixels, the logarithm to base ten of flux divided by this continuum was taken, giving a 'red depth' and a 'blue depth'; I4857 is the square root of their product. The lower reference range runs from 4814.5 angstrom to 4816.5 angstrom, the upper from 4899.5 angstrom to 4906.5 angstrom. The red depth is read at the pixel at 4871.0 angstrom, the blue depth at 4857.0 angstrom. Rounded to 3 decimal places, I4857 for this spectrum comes 0.179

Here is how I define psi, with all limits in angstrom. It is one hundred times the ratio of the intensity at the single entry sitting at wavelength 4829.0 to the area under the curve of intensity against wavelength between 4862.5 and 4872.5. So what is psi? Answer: 10.8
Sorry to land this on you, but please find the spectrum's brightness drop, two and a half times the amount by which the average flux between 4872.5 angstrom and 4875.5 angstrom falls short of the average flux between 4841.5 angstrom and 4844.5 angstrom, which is 0.0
